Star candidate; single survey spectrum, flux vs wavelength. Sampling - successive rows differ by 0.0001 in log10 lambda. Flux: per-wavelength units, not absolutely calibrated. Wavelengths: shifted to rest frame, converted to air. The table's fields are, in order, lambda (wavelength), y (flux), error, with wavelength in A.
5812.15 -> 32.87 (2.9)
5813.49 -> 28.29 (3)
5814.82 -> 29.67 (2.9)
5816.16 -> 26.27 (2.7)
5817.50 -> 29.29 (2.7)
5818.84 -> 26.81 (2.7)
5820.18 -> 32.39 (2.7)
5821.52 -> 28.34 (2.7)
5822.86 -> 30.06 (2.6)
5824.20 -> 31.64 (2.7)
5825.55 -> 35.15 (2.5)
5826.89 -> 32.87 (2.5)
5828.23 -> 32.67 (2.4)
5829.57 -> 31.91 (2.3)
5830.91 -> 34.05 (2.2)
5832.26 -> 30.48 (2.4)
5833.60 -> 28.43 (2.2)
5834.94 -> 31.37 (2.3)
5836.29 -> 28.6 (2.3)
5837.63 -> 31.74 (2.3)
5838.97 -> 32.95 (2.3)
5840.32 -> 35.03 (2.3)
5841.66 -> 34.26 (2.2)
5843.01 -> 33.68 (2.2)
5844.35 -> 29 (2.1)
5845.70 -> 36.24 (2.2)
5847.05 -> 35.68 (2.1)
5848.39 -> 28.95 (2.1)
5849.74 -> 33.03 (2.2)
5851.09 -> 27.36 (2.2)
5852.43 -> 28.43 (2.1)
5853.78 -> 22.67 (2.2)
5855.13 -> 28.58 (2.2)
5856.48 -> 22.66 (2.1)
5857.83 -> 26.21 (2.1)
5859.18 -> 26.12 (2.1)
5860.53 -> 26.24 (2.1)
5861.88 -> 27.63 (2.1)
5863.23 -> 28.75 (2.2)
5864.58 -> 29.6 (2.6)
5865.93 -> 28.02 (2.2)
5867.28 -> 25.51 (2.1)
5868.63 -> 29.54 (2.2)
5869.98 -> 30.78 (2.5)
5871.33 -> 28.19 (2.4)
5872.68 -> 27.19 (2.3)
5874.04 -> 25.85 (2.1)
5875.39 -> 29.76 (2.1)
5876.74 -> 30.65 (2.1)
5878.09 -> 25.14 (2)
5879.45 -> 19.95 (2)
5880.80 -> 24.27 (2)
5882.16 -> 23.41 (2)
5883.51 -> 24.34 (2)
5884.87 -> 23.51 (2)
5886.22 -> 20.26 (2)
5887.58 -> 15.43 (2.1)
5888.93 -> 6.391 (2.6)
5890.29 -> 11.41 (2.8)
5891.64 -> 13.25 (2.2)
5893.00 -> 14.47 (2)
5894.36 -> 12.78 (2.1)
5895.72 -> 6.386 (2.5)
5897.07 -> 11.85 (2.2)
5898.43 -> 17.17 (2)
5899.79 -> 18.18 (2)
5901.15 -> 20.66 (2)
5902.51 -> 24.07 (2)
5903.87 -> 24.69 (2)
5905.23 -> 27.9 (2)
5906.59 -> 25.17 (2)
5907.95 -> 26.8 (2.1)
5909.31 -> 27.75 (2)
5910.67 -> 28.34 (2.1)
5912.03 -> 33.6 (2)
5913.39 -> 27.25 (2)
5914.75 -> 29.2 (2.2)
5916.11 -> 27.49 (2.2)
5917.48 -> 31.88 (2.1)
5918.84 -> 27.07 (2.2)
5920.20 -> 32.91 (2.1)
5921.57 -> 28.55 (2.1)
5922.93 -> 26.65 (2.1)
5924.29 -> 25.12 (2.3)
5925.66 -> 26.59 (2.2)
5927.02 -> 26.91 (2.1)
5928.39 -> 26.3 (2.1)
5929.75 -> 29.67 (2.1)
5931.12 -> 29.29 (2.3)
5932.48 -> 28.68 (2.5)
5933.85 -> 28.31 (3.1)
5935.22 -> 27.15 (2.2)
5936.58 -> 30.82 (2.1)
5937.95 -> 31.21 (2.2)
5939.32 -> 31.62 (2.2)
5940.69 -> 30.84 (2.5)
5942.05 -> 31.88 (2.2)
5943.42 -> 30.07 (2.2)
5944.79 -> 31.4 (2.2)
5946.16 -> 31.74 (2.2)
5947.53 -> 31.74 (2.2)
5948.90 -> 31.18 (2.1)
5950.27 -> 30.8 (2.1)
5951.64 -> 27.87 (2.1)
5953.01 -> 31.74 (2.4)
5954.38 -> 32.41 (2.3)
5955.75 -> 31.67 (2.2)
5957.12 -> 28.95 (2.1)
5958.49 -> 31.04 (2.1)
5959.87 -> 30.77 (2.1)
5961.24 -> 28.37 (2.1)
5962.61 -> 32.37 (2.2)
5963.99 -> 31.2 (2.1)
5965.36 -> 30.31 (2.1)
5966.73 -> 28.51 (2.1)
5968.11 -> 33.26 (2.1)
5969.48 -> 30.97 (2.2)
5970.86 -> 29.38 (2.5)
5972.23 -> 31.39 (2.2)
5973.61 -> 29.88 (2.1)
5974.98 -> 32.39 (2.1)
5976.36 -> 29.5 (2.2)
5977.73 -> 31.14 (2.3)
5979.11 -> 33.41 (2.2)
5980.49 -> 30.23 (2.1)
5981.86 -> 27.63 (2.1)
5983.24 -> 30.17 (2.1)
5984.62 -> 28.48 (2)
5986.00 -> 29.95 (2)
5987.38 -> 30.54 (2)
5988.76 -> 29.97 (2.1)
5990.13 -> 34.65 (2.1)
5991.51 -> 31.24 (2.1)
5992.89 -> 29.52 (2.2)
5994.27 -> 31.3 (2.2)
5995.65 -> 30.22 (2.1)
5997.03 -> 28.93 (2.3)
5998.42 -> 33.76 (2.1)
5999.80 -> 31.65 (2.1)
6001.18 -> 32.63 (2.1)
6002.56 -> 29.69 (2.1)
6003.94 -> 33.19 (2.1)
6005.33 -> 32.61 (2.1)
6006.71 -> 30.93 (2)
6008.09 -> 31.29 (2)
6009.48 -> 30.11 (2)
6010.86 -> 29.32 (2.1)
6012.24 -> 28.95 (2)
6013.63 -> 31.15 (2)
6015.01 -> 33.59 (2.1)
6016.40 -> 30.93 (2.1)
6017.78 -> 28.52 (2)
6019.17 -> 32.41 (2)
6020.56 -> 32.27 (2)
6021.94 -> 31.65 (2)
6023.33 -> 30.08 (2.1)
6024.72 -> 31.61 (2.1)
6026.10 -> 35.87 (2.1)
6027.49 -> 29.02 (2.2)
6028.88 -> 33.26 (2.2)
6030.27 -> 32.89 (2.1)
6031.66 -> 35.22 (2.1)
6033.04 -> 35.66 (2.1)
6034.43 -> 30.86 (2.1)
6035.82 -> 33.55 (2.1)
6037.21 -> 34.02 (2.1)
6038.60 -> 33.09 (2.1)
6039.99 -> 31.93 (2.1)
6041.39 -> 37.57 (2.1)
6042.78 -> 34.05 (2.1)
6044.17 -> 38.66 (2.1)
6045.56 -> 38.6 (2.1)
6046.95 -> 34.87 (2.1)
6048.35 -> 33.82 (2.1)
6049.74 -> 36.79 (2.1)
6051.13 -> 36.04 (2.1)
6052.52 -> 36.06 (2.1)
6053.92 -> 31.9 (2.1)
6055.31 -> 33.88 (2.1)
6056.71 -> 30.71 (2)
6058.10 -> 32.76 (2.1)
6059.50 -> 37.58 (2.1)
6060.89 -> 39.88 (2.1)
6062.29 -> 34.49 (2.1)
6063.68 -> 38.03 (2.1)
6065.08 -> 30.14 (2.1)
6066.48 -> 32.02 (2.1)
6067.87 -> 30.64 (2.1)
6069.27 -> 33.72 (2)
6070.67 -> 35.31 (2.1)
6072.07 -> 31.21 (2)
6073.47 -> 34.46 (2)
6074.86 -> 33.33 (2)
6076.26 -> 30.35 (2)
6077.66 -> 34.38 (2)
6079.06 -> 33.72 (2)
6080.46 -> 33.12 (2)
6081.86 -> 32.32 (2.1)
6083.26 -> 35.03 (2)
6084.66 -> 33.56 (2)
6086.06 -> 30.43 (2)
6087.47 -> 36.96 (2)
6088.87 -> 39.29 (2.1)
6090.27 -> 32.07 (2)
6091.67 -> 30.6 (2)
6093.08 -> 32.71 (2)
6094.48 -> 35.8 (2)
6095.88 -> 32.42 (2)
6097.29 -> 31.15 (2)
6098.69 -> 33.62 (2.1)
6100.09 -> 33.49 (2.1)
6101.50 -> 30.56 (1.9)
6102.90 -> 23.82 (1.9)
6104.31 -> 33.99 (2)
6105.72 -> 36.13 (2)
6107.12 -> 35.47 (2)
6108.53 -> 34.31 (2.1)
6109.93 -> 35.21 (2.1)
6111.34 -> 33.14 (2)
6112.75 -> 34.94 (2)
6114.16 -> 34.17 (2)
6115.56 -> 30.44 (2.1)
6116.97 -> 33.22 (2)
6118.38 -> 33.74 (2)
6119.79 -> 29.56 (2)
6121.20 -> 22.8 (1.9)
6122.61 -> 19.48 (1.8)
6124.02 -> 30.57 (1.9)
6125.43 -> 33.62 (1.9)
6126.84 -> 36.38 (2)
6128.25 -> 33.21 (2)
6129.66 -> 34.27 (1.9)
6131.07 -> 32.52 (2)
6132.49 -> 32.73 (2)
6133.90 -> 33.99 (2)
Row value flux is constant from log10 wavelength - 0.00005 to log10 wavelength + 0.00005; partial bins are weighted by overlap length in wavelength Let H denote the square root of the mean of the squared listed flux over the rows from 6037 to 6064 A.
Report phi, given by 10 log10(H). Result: 15.5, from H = 35.3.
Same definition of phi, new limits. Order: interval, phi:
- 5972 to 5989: 14.8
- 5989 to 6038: 15.0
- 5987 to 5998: 14.9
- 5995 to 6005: 15.0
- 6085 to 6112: 15.2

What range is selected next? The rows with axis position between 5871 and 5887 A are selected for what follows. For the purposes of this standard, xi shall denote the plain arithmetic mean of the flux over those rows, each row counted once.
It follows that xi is 25.2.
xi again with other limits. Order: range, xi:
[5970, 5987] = 30.3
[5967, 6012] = 30.9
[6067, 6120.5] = 33.1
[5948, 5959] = 30.7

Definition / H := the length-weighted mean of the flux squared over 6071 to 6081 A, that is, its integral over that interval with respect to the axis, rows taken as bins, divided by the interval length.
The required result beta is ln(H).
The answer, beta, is 7.00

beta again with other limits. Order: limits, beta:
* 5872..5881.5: 6.54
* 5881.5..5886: 6.31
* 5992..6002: 6.88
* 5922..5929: 6.55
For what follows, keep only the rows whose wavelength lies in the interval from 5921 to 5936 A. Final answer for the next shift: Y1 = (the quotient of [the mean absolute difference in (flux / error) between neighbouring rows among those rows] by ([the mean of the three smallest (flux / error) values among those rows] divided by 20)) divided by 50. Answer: 0.056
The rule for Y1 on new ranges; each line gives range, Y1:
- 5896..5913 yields 0.070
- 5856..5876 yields 0.029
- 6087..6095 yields 0.031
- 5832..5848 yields 0.029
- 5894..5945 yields 0.138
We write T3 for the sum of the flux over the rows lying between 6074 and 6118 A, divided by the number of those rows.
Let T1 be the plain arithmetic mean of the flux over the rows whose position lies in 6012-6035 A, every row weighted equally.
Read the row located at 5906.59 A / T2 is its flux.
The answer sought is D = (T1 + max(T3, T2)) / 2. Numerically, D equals 32.6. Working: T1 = 32.0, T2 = 25.17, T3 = 33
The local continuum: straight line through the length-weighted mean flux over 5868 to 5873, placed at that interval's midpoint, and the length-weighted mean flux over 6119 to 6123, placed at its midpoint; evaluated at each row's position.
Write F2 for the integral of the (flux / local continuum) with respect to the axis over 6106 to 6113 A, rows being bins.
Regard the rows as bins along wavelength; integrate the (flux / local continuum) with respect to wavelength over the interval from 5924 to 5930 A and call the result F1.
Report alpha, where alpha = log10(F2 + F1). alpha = 1.19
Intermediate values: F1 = 6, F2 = 9.8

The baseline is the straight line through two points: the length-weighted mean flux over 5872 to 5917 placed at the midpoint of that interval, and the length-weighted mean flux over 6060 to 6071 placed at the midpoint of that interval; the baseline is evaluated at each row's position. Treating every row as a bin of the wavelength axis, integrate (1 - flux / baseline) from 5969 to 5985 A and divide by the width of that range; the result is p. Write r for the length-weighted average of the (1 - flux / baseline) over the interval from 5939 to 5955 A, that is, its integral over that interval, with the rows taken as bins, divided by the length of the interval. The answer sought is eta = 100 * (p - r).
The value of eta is 12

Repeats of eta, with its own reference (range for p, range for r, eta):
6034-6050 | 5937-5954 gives 14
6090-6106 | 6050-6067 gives 15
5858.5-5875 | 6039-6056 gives -32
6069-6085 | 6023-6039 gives 9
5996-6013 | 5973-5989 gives 3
